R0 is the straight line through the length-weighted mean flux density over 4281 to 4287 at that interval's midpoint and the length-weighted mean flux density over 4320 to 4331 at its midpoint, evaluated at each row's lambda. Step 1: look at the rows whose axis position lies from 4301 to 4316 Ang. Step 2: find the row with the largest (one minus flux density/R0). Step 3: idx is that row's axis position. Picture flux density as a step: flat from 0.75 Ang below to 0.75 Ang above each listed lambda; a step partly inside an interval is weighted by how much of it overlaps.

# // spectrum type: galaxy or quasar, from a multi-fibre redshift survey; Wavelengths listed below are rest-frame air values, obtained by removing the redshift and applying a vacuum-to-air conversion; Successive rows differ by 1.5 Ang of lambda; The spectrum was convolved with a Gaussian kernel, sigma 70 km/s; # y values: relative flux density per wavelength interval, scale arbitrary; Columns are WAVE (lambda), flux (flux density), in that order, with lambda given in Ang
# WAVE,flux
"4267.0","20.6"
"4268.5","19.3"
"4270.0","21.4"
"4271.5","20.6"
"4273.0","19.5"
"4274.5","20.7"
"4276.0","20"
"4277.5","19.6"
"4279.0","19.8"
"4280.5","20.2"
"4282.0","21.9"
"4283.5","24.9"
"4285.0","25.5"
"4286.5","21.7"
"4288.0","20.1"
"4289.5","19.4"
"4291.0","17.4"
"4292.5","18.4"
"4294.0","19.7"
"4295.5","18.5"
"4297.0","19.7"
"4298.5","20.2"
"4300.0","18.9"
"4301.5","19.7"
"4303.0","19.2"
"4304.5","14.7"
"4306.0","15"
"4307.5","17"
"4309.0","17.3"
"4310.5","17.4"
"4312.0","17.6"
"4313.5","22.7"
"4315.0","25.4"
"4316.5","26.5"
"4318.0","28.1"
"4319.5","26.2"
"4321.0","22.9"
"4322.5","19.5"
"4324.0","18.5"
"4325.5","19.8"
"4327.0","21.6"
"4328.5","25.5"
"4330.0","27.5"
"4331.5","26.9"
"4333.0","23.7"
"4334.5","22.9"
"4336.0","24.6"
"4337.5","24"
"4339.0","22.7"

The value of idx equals 4304.5 Ang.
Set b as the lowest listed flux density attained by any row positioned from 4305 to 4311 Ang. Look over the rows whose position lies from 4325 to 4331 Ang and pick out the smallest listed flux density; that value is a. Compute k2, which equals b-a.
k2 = -4.8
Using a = 19.8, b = 15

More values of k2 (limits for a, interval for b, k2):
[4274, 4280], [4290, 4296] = -2.2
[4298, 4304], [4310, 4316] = -1.5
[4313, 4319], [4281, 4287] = -1.0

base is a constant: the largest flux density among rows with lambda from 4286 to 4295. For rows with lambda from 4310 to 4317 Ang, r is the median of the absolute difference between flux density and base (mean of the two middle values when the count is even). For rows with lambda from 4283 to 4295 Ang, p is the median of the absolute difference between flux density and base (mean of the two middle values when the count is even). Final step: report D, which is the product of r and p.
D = 11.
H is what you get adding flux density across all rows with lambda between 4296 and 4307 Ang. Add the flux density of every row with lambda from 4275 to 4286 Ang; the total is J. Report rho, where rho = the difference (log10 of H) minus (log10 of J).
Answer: -0.08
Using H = 127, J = 152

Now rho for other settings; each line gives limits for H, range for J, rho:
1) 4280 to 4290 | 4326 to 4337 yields -0.05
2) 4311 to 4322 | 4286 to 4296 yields 0.10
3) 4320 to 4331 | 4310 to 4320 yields -0.02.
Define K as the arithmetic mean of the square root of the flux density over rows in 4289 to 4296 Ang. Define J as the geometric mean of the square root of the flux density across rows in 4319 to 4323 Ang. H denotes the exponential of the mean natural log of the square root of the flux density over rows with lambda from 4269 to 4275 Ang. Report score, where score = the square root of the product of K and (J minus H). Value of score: 1.0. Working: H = 4.53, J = 4.76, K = 4.32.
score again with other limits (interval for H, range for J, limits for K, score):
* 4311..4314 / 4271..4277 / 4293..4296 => 0.3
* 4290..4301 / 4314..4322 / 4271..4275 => 1.8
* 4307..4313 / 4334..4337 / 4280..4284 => 1.8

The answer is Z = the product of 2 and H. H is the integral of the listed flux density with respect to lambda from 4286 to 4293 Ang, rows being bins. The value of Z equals 271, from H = 135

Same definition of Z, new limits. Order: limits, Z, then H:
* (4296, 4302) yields 235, 117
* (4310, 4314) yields 153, 77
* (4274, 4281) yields 280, 140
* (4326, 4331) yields 247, 124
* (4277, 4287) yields 440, 220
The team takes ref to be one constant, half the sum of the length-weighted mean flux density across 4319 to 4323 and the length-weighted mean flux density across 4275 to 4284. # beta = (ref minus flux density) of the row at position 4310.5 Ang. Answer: 4.5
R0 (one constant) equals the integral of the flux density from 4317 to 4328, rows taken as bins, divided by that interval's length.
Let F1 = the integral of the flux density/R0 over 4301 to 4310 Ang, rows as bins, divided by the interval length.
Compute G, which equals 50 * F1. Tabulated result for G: 38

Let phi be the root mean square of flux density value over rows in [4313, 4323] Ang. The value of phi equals 25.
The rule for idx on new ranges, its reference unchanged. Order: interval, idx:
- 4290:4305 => 4304.5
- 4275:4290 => 4277.5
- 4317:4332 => 4324.0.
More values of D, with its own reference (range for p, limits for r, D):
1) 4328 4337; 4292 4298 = 9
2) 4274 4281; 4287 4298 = 4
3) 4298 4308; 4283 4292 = 8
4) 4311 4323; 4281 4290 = 8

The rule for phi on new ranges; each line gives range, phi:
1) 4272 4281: 20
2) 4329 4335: 25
